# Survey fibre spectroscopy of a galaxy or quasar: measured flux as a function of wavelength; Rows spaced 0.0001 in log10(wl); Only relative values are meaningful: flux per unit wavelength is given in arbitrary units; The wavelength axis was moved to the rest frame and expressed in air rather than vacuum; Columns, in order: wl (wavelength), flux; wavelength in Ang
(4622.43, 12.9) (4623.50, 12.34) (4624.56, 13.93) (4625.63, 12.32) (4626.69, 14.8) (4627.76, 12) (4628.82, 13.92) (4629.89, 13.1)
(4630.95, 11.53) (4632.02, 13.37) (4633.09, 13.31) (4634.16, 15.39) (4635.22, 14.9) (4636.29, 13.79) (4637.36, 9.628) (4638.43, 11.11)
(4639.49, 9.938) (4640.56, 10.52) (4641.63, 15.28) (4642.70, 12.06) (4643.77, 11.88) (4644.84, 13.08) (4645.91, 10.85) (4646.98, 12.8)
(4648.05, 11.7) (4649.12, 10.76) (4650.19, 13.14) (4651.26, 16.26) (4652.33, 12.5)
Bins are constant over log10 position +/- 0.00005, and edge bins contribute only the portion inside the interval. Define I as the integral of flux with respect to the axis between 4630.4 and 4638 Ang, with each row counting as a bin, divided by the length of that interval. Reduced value 13.1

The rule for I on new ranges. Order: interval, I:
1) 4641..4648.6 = 12.5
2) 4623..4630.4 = 13.2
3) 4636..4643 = 11.7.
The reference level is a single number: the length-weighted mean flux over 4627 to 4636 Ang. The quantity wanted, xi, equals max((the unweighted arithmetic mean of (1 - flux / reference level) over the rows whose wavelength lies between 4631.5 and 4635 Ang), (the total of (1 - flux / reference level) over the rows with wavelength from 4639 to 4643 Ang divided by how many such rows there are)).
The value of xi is 0.114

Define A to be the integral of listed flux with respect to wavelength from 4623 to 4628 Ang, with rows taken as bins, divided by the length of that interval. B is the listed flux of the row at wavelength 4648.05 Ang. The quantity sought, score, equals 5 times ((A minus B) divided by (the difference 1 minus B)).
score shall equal -0.68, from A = 13.1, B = 11.7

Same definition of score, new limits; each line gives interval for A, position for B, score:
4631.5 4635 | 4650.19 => -0.40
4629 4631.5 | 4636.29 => 0.49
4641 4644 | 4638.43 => -0.98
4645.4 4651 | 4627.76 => -0.03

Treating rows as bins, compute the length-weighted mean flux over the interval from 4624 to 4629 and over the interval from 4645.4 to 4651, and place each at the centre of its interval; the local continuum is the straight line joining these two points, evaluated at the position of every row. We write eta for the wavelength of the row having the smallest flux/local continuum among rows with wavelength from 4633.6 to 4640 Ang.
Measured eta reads 4637.36 Ang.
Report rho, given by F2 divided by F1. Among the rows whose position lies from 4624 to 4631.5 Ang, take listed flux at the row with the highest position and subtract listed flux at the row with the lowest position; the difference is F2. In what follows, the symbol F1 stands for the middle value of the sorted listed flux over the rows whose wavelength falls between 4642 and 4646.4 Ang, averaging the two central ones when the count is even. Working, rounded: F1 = 12.0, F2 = -2.4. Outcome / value -0.2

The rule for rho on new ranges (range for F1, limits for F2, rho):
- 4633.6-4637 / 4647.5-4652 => 0.3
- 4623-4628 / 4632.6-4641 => -0.2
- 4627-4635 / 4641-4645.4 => -0.2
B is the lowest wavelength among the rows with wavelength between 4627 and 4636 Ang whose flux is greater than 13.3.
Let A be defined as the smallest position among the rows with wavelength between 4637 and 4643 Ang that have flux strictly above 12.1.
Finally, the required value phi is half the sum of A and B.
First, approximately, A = 4641.63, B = 4628.82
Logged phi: 4635.2 Ang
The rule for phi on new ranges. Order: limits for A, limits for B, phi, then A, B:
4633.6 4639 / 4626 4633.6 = 4630.4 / 4634.16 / 4626.69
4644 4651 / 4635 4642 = 4640.0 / 4644.84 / 4635.22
